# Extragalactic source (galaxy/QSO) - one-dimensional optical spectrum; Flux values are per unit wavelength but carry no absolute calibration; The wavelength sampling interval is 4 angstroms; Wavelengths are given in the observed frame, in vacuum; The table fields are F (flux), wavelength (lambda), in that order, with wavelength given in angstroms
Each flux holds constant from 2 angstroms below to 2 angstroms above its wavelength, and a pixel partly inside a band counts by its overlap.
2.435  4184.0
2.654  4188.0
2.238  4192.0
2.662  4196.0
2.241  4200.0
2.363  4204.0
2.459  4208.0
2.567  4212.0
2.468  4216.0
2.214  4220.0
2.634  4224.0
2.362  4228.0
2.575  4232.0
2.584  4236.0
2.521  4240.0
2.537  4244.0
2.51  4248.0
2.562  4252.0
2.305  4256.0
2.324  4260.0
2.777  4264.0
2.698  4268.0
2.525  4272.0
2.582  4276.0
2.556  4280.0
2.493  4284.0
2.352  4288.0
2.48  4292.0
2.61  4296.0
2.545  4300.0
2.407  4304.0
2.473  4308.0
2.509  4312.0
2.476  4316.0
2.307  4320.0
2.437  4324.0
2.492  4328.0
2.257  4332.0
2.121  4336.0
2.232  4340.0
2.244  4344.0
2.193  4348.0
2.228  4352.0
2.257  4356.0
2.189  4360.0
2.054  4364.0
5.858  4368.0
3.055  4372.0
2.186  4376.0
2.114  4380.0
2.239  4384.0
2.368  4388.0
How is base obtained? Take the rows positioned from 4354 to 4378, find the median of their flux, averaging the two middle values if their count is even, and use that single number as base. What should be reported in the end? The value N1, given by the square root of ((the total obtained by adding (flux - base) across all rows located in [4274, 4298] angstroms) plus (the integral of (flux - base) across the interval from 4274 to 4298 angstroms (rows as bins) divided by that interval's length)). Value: 1.42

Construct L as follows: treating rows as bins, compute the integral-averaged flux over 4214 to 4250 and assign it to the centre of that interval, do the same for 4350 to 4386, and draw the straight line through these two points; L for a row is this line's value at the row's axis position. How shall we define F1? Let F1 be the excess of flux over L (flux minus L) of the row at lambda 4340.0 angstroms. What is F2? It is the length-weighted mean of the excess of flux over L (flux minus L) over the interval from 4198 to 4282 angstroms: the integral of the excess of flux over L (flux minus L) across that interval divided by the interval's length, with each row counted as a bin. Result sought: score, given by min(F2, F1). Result -0.41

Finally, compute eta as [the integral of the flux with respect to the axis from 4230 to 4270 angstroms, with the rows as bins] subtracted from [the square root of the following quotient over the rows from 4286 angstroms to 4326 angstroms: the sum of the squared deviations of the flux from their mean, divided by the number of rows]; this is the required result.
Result -101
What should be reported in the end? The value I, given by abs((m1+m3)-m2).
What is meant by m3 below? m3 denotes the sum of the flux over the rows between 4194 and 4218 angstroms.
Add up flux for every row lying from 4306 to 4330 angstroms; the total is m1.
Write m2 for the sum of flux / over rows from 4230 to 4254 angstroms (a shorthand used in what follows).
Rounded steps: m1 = 14.7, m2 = 15.3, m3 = 14.8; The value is 14.2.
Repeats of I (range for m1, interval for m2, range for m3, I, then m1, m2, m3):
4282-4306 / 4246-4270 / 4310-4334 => 14.2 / 14.9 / 15.2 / 14.5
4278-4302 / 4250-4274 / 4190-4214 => 14.4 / 15.0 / 15.2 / 14.5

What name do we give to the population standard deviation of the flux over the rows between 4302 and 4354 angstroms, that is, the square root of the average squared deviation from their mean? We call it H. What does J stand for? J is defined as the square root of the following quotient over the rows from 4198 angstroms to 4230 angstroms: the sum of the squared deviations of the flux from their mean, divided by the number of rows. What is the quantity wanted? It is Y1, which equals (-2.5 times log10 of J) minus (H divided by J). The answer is 1.2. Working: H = 0.128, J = 0.14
